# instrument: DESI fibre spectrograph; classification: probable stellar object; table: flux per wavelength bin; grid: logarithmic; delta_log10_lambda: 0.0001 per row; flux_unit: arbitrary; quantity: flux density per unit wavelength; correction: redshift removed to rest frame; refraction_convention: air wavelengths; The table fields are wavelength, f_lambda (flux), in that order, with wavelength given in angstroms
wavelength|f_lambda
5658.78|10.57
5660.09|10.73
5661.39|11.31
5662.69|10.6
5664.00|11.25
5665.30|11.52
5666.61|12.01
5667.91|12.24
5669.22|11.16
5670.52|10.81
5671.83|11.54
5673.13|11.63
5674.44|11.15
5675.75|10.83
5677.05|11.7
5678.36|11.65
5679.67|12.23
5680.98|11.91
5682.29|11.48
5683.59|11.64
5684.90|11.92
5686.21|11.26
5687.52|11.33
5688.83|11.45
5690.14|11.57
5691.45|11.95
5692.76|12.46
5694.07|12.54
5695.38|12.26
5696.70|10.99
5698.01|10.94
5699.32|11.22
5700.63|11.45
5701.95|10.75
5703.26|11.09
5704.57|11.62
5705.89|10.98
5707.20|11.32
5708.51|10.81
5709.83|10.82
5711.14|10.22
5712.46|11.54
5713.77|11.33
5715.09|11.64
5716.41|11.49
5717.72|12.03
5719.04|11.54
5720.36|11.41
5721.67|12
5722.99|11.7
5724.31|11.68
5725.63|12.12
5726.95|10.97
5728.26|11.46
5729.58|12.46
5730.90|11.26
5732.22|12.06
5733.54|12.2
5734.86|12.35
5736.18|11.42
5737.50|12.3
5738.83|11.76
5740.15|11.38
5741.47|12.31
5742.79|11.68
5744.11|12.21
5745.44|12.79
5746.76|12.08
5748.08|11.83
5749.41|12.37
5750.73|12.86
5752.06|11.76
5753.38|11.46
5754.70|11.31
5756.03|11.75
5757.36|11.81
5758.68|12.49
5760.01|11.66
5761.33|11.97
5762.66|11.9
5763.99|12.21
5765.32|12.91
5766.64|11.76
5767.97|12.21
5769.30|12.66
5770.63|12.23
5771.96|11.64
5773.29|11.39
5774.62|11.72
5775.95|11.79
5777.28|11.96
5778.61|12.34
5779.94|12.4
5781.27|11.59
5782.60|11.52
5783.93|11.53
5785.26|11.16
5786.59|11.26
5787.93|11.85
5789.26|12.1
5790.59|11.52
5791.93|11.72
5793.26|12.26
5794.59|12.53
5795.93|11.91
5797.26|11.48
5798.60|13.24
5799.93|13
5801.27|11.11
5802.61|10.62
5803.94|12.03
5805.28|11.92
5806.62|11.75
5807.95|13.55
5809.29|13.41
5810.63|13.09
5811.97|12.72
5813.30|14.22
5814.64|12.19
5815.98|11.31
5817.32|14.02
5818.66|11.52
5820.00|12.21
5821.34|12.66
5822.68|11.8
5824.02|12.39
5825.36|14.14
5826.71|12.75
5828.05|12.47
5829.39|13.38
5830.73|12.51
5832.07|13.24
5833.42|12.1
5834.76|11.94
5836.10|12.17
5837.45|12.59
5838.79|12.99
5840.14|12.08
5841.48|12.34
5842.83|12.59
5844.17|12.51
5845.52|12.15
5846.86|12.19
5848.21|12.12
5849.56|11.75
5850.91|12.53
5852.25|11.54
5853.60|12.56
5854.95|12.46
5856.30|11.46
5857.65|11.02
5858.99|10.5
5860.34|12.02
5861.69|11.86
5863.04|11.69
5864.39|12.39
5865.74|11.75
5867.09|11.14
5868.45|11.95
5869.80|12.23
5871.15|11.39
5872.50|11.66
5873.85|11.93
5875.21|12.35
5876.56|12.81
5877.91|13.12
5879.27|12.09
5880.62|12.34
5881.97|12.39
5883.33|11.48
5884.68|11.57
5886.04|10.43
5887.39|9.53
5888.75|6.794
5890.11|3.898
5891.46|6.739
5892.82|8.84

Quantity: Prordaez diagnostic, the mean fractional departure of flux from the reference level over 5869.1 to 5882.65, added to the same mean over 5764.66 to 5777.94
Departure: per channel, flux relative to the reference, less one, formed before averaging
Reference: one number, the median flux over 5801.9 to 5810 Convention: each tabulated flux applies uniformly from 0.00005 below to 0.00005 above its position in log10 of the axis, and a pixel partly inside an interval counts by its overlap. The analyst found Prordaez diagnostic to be 0.03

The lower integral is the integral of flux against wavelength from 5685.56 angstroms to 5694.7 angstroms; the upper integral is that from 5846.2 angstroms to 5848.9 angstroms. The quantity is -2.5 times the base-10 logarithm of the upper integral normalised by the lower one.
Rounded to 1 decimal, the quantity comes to 1.3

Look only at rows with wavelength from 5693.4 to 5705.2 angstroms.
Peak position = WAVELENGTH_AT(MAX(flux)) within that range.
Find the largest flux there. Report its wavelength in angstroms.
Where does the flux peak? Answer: 5694.07 angstroms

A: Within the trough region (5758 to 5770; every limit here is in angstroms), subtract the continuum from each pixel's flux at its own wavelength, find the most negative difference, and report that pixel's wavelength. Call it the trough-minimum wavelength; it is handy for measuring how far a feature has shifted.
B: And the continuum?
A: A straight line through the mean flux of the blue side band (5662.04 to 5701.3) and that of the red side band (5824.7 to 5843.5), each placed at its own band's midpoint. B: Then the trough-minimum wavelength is 5760.01 angstroms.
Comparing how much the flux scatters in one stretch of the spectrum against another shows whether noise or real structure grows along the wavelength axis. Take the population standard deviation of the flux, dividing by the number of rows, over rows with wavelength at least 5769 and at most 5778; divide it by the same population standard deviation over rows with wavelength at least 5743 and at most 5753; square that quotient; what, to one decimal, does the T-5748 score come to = 0.9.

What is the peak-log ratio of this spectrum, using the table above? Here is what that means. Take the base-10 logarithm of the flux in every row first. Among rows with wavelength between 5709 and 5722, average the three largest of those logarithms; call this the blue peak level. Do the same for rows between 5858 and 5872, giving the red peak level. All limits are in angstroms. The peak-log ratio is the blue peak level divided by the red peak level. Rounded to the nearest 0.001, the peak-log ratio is 0.989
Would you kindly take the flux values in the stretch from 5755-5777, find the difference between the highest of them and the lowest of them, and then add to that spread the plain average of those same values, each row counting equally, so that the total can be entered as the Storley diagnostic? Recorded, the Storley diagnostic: 13.5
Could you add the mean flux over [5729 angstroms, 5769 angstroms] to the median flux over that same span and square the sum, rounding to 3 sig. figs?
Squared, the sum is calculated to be 578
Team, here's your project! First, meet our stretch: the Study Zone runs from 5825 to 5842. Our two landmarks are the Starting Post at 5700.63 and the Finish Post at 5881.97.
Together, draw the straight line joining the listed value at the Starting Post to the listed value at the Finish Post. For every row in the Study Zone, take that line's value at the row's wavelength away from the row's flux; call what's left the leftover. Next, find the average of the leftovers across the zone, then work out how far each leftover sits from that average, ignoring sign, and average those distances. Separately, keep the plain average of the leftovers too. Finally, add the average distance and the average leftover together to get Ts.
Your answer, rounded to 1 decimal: 1.0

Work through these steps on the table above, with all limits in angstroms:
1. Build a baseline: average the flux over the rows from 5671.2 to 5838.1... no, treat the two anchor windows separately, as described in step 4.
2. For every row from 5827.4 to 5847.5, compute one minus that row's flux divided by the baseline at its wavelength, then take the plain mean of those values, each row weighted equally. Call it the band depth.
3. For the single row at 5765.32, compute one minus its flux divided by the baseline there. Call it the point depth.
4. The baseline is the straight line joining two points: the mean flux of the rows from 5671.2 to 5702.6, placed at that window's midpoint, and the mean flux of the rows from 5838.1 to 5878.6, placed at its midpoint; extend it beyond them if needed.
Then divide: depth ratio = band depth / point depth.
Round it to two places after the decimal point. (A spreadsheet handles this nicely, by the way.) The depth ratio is 0.44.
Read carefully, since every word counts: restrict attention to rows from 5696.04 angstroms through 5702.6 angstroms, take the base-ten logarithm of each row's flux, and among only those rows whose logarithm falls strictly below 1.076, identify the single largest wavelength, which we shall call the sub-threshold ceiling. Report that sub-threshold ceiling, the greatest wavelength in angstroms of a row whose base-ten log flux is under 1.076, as 5701.95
